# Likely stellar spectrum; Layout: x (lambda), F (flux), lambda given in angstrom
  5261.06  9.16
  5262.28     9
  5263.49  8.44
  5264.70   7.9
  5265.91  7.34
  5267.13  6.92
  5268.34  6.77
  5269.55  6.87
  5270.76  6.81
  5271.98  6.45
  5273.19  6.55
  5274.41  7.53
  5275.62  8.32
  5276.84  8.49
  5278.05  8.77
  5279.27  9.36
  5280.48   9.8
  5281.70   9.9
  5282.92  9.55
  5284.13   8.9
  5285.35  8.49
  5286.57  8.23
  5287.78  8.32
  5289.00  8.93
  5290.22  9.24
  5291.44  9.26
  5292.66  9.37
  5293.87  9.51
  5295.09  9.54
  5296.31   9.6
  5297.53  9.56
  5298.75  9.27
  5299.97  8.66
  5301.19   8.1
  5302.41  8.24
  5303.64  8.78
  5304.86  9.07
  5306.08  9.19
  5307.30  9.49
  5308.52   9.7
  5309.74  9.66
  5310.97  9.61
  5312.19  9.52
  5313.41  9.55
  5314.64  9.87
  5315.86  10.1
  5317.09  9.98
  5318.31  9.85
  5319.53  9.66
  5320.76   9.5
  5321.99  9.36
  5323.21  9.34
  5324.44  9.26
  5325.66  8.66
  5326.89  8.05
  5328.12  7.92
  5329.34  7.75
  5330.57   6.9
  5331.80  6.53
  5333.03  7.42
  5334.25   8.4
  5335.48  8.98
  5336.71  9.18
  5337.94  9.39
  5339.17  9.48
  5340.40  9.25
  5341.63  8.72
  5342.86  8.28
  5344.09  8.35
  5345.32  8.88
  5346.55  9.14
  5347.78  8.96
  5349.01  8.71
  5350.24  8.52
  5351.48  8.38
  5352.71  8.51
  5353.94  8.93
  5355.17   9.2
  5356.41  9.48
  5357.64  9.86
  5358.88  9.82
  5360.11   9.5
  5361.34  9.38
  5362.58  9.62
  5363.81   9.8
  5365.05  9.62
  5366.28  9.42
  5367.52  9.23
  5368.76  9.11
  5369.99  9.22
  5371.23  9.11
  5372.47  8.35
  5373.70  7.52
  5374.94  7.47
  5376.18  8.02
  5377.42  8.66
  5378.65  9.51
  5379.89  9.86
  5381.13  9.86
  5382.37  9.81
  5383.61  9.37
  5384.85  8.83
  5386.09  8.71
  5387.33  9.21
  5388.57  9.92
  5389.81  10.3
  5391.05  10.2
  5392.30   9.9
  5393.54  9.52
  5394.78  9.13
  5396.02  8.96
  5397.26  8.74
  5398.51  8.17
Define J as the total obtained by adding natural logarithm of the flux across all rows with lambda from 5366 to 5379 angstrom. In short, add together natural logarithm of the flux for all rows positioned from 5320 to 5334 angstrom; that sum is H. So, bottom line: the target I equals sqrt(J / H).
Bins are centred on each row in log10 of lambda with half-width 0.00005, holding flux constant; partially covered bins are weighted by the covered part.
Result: 1.01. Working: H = 23.12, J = 23.7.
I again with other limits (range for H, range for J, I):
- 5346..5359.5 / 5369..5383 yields 0.99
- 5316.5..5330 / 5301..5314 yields 1.00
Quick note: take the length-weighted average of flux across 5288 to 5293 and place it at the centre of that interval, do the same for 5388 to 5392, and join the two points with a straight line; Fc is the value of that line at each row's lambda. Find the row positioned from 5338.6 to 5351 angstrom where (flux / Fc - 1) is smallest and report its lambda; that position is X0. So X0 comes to 5342.86 angstrom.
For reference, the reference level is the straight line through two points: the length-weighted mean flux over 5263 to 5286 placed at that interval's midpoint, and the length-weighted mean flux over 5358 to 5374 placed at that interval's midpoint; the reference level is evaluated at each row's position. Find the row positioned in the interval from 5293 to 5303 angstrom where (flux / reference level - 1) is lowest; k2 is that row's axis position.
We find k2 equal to 5301.19 angstrom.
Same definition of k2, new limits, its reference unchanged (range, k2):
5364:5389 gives 5374.94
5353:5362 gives 5353.94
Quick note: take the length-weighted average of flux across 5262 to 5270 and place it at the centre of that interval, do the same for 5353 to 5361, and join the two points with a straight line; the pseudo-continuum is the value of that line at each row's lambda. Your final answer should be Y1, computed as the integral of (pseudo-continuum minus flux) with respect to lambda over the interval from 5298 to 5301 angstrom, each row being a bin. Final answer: -1.9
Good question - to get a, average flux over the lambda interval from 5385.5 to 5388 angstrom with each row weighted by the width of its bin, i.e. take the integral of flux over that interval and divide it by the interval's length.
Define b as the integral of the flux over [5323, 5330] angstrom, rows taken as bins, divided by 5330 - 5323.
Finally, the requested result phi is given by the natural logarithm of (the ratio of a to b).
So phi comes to 0.06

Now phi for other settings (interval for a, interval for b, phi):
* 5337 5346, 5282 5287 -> 0.00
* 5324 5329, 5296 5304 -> -0.05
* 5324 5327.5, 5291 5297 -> -0.09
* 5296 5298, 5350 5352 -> 0.13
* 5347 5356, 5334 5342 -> -0.04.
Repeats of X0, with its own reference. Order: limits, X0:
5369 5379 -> 5374.94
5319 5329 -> 5328.12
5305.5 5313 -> 5306.08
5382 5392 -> 5386.09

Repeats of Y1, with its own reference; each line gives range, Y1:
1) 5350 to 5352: 1.7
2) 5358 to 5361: -0.5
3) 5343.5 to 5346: 1.4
